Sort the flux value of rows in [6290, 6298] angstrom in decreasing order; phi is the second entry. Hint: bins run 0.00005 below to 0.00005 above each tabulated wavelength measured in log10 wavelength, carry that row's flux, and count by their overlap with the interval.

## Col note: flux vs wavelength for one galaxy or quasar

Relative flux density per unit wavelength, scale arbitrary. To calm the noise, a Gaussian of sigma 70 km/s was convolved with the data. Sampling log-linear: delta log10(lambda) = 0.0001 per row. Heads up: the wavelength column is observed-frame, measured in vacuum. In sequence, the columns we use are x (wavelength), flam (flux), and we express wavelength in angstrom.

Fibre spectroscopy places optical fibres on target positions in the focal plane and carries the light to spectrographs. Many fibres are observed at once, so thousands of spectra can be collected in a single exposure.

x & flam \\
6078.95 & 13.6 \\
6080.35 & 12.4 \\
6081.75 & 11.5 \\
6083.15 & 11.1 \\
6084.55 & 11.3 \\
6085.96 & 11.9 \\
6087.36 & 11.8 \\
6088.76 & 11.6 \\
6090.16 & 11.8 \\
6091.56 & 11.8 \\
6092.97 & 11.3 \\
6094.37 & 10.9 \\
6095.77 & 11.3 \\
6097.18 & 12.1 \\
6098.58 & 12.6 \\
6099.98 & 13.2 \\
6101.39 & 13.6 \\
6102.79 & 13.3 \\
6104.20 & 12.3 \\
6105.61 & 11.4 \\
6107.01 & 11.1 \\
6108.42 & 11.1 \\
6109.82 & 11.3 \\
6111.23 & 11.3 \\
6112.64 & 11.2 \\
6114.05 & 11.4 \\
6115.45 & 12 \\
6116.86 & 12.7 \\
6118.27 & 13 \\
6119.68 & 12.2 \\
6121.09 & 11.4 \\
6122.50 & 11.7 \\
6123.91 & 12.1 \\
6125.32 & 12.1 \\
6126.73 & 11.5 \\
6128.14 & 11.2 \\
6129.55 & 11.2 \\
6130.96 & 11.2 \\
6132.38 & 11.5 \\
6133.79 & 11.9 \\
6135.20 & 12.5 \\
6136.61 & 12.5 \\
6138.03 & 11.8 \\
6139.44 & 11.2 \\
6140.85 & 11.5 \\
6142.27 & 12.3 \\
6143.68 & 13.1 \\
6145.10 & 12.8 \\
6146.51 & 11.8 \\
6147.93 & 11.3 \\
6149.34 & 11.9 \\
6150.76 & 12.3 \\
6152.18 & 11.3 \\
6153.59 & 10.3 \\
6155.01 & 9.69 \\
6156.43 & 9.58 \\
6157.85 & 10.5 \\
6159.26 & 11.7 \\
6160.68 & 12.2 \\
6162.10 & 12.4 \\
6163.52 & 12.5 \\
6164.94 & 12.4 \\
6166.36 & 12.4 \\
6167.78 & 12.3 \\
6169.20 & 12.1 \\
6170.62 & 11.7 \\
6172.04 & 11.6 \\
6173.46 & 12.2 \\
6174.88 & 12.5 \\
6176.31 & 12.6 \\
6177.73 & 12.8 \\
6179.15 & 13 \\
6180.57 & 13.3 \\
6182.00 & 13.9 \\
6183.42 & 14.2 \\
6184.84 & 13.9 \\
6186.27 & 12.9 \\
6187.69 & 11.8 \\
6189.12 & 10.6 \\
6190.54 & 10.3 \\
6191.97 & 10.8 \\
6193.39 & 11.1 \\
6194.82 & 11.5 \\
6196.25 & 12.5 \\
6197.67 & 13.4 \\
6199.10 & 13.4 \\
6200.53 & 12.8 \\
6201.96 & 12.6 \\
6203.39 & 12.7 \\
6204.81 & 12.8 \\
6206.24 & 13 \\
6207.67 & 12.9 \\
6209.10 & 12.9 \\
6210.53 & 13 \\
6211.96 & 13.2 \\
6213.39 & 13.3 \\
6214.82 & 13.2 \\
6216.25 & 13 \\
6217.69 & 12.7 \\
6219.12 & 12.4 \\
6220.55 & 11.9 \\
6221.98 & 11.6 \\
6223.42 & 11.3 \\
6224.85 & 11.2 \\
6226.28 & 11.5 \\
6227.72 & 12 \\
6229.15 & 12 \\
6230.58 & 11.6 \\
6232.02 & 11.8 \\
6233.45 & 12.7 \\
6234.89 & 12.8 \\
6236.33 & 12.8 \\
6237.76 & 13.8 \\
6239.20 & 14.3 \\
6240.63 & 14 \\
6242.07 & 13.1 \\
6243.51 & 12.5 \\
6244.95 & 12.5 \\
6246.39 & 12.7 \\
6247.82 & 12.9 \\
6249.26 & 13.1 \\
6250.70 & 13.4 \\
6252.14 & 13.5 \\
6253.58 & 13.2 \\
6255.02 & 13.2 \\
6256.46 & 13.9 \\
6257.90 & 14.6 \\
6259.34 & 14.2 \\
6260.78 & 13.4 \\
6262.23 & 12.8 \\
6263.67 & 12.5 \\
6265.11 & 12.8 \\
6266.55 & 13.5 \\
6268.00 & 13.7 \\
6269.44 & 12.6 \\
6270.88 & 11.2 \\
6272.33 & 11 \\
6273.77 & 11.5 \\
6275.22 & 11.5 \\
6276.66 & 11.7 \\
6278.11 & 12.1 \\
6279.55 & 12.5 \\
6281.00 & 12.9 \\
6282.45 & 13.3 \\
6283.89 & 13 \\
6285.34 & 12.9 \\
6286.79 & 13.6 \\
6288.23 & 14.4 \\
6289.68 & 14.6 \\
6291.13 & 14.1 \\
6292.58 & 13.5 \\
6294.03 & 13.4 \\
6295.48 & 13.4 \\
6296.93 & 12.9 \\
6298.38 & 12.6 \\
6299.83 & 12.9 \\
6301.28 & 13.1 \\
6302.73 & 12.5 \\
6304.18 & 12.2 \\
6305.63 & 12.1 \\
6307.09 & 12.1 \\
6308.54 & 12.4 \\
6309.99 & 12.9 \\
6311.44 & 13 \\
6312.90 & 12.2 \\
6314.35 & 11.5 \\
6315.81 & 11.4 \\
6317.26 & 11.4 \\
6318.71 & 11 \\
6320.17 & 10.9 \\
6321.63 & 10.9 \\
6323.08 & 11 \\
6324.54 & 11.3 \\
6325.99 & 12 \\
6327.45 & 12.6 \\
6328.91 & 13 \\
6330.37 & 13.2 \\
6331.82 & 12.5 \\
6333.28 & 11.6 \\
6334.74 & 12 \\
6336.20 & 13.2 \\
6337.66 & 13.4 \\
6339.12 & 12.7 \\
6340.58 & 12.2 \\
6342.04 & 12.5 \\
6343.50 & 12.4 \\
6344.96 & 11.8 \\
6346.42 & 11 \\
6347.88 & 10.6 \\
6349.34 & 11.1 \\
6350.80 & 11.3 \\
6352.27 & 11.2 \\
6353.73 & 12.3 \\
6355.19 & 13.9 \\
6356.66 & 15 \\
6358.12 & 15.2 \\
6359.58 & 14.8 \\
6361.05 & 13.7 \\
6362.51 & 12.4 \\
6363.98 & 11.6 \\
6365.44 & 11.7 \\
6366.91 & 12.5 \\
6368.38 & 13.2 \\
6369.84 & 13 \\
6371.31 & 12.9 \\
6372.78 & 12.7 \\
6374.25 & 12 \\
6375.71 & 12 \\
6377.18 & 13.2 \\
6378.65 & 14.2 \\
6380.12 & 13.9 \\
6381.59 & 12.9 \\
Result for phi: 13.5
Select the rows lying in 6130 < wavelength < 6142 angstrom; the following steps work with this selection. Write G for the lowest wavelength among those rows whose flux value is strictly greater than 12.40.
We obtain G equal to 6135.20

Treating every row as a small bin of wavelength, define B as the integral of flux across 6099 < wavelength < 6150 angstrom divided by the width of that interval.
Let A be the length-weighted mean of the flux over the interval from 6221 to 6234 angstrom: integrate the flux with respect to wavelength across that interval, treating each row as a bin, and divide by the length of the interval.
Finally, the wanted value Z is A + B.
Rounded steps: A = 11.7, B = 11.9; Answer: 23.7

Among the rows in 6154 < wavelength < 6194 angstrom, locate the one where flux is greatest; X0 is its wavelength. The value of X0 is 6183.42 angstrom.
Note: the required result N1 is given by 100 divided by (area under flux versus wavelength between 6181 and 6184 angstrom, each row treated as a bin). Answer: 2.4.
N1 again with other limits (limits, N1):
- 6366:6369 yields 2.6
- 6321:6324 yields 3.0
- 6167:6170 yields 2.7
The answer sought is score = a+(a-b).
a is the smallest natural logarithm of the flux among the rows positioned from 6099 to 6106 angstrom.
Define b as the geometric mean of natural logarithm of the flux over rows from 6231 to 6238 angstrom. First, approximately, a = 2.43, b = 2.55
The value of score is 2.32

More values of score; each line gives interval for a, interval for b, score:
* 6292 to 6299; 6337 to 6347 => 2.56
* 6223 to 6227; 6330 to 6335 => 2.32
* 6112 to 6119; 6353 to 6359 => 2.19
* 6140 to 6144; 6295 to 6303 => 2.33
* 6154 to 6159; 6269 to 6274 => 2.07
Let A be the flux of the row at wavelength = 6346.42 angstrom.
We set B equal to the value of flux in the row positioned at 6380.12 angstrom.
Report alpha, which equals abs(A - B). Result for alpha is 2.9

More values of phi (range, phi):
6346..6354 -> 11.3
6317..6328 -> 12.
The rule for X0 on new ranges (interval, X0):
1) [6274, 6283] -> 6282.45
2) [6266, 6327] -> 6289.68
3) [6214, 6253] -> 6239.20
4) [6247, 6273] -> 6257.90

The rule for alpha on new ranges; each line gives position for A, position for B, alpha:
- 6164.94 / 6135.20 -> 0.1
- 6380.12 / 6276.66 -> 2.2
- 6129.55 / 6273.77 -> 0.3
